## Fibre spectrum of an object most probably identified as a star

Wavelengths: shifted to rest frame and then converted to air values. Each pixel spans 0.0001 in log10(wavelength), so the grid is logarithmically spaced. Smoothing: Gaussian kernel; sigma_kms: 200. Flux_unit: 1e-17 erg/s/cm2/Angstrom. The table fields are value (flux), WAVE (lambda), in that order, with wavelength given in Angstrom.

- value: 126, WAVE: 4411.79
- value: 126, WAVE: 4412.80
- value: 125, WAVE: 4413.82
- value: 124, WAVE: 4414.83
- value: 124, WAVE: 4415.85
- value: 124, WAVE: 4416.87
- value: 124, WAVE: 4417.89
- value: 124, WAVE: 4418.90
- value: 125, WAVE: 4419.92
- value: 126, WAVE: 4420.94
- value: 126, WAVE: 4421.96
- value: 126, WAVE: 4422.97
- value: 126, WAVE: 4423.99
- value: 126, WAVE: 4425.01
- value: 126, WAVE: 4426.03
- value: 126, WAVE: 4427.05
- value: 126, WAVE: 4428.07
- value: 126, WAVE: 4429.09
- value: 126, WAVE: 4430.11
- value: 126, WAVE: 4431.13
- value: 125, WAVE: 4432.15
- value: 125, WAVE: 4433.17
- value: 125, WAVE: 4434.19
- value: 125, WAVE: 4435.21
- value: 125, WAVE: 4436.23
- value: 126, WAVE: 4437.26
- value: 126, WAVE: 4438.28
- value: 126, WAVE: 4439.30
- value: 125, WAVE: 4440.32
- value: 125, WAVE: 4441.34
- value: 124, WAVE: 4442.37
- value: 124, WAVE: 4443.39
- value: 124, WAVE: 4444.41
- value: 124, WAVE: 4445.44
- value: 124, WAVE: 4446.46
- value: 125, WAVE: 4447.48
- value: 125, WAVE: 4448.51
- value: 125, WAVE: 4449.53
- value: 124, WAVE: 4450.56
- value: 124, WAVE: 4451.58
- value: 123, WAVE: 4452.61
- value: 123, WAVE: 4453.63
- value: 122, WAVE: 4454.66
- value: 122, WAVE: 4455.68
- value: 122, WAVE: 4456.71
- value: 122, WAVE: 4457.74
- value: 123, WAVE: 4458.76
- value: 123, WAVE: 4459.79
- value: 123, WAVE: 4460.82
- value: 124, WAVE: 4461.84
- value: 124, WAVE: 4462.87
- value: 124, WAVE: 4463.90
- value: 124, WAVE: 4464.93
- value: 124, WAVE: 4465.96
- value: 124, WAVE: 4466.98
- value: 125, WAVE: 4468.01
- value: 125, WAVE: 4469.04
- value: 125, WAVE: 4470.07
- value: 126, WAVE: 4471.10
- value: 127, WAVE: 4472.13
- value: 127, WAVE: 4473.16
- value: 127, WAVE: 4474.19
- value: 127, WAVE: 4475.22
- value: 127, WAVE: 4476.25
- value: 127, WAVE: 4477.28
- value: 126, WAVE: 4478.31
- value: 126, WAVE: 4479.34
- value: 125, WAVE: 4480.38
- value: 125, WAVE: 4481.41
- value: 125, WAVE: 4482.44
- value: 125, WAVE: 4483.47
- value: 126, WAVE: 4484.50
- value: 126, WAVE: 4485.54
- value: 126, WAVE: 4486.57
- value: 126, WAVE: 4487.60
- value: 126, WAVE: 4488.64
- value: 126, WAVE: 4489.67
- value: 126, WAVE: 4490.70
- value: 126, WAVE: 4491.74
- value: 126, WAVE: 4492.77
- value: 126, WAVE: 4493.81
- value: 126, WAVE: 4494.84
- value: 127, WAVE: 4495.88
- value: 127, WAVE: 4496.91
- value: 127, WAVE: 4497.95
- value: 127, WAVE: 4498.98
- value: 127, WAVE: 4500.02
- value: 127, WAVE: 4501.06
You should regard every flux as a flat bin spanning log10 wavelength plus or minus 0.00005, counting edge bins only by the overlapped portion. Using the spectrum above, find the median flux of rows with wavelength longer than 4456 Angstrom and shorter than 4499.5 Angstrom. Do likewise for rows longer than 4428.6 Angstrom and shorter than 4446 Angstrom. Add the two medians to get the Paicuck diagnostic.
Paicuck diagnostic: 251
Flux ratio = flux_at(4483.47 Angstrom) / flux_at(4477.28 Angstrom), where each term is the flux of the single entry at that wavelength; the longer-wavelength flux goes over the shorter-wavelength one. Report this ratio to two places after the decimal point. 0.98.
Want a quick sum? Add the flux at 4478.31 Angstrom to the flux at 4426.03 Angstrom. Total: 252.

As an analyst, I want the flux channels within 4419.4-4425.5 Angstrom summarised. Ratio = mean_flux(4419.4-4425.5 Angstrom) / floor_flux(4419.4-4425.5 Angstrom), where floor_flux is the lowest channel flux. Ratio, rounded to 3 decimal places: 1.007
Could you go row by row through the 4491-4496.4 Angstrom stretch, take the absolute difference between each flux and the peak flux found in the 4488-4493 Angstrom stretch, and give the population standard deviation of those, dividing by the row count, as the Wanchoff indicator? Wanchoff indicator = 0.40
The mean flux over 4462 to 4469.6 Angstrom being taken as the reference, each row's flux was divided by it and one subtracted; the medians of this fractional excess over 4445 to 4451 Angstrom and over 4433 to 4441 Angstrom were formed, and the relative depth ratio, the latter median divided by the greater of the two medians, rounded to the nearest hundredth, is 1.00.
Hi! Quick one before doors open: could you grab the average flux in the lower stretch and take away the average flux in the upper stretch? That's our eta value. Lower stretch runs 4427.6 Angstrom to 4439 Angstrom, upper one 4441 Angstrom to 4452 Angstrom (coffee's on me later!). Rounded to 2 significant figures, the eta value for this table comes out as 1.2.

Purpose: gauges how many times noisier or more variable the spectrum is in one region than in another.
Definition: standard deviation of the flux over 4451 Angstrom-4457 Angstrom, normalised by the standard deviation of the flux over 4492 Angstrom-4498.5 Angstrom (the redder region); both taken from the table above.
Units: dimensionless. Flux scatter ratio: 1.49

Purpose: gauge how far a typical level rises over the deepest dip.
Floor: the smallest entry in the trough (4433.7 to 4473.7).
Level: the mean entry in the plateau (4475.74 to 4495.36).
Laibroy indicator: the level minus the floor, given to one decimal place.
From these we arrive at 3.9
